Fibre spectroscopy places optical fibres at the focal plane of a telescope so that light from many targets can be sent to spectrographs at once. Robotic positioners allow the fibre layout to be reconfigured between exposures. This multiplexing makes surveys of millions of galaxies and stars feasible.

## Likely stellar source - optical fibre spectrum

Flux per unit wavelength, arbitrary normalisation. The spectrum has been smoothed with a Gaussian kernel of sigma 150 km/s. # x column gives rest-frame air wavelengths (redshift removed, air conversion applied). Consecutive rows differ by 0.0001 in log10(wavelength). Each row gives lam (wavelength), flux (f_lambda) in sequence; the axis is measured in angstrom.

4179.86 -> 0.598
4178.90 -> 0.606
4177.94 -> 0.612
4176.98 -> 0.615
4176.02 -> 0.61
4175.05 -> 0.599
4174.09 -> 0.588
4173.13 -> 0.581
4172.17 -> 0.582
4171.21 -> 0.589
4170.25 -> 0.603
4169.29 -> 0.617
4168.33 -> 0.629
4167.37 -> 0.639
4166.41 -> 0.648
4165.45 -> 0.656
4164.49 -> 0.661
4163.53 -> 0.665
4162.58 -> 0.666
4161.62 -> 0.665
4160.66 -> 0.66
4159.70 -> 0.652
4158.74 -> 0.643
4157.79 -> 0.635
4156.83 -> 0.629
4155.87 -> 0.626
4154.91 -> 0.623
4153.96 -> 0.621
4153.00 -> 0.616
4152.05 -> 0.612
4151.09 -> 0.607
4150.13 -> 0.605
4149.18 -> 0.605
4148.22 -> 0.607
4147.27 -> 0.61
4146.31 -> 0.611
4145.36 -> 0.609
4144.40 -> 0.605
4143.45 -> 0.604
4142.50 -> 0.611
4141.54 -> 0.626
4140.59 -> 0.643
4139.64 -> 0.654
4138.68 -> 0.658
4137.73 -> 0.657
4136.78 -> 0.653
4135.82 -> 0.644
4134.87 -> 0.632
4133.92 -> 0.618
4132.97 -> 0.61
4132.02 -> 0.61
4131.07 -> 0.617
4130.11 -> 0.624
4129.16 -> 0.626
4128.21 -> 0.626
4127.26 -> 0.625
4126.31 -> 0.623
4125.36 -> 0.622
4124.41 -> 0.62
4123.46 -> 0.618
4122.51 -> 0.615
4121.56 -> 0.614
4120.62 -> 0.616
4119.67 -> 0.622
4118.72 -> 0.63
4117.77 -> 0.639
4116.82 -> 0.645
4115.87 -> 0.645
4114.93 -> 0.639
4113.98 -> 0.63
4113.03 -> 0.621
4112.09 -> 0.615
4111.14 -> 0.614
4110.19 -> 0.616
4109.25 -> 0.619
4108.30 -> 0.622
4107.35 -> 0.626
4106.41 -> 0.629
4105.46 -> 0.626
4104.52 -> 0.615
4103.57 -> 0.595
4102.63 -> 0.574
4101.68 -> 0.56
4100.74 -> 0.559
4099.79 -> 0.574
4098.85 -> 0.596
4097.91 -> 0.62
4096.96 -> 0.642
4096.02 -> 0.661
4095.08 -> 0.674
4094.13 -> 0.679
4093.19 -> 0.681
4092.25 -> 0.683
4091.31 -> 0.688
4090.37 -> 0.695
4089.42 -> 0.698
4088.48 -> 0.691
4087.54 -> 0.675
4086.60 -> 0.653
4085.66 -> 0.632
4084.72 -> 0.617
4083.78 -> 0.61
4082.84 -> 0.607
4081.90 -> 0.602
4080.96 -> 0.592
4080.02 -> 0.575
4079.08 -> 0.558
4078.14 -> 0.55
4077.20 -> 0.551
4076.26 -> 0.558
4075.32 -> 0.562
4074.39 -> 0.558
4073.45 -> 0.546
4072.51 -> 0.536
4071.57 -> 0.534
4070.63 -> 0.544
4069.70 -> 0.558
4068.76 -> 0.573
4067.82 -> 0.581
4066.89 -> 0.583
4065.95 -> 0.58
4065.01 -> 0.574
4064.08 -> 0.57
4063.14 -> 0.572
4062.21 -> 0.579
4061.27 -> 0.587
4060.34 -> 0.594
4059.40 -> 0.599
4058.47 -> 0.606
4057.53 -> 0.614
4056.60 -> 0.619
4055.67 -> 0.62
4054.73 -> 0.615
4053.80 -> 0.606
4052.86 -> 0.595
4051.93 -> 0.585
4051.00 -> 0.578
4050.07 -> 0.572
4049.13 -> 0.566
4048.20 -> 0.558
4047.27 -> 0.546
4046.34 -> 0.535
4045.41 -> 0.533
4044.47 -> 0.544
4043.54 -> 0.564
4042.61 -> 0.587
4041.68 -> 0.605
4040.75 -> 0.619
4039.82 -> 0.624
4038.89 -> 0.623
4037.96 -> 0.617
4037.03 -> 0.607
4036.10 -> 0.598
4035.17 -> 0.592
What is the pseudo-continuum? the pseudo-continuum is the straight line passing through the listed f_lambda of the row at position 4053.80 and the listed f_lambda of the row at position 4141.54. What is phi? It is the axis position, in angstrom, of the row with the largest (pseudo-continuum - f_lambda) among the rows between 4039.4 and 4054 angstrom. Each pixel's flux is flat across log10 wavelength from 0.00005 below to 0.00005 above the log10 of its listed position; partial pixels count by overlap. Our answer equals 4045.41 angstrom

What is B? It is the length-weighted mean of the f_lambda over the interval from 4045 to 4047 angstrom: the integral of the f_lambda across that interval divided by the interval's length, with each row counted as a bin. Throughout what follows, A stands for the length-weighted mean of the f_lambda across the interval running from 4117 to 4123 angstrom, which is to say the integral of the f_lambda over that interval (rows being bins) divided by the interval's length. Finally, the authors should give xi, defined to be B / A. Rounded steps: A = 0.624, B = 0.54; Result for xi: 0.86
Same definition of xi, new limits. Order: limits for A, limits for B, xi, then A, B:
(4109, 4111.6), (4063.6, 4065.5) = 0.93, 0.617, 0.57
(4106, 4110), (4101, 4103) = 0.91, 0.624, 0.57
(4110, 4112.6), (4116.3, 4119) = 1.04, 0.615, 0.64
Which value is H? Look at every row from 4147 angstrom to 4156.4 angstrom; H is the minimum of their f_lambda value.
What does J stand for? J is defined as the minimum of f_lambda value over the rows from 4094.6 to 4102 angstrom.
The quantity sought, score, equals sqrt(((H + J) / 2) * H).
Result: 0.593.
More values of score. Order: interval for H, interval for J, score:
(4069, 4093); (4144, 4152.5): 0.551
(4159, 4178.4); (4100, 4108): 0.575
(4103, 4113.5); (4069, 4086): 0.580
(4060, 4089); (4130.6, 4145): 0.551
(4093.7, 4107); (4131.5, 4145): 0.570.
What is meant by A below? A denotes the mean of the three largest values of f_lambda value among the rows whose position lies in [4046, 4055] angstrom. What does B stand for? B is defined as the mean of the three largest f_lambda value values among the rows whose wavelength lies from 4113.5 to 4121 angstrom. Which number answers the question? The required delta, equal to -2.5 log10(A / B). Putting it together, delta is 0.07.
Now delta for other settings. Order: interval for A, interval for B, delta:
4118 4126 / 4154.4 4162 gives 0.06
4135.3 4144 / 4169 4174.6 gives -0.09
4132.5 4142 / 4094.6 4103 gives 0.00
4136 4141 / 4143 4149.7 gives -0.08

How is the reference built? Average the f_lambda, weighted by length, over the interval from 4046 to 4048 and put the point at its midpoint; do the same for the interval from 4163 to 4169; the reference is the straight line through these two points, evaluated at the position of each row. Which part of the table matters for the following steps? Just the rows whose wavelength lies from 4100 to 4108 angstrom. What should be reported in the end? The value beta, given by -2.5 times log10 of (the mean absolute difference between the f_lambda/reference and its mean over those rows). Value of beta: 3.5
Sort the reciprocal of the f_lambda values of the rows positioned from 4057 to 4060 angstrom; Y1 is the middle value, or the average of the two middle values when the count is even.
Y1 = 1.65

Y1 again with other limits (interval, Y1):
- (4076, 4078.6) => 1.81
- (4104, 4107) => 1.60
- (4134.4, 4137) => 1.55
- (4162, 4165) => 1.50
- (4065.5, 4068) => 1.72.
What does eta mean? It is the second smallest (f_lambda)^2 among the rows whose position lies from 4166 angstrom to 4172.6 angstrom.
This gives 0.347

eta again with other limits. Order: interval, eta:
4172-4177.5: 0.339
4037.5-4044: 0.345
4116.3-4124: 0.378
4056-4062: 0.353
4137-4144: 0.373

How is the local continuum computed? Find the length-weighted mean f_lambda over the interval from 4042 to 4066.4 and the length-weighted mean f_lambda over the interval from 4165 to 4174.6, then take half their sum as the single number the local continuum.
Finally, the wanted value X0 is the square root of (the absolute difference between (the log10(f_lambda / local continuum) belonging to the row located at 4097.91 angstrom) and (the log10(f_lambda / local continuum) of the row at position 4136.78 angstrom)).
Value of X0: 0.15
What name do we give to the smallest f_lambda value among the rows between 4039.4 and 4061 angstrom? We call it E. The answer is 0.533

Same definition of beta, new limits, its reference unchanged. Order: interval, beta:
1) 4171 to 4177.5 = 4.6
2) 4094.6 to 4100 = 3.1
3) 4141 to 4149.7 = 5.2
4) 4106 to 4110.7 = 5.2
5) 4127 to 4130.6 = 6.7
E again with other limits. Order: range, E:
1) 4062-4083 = 0.534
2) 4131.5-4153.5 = 0.604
